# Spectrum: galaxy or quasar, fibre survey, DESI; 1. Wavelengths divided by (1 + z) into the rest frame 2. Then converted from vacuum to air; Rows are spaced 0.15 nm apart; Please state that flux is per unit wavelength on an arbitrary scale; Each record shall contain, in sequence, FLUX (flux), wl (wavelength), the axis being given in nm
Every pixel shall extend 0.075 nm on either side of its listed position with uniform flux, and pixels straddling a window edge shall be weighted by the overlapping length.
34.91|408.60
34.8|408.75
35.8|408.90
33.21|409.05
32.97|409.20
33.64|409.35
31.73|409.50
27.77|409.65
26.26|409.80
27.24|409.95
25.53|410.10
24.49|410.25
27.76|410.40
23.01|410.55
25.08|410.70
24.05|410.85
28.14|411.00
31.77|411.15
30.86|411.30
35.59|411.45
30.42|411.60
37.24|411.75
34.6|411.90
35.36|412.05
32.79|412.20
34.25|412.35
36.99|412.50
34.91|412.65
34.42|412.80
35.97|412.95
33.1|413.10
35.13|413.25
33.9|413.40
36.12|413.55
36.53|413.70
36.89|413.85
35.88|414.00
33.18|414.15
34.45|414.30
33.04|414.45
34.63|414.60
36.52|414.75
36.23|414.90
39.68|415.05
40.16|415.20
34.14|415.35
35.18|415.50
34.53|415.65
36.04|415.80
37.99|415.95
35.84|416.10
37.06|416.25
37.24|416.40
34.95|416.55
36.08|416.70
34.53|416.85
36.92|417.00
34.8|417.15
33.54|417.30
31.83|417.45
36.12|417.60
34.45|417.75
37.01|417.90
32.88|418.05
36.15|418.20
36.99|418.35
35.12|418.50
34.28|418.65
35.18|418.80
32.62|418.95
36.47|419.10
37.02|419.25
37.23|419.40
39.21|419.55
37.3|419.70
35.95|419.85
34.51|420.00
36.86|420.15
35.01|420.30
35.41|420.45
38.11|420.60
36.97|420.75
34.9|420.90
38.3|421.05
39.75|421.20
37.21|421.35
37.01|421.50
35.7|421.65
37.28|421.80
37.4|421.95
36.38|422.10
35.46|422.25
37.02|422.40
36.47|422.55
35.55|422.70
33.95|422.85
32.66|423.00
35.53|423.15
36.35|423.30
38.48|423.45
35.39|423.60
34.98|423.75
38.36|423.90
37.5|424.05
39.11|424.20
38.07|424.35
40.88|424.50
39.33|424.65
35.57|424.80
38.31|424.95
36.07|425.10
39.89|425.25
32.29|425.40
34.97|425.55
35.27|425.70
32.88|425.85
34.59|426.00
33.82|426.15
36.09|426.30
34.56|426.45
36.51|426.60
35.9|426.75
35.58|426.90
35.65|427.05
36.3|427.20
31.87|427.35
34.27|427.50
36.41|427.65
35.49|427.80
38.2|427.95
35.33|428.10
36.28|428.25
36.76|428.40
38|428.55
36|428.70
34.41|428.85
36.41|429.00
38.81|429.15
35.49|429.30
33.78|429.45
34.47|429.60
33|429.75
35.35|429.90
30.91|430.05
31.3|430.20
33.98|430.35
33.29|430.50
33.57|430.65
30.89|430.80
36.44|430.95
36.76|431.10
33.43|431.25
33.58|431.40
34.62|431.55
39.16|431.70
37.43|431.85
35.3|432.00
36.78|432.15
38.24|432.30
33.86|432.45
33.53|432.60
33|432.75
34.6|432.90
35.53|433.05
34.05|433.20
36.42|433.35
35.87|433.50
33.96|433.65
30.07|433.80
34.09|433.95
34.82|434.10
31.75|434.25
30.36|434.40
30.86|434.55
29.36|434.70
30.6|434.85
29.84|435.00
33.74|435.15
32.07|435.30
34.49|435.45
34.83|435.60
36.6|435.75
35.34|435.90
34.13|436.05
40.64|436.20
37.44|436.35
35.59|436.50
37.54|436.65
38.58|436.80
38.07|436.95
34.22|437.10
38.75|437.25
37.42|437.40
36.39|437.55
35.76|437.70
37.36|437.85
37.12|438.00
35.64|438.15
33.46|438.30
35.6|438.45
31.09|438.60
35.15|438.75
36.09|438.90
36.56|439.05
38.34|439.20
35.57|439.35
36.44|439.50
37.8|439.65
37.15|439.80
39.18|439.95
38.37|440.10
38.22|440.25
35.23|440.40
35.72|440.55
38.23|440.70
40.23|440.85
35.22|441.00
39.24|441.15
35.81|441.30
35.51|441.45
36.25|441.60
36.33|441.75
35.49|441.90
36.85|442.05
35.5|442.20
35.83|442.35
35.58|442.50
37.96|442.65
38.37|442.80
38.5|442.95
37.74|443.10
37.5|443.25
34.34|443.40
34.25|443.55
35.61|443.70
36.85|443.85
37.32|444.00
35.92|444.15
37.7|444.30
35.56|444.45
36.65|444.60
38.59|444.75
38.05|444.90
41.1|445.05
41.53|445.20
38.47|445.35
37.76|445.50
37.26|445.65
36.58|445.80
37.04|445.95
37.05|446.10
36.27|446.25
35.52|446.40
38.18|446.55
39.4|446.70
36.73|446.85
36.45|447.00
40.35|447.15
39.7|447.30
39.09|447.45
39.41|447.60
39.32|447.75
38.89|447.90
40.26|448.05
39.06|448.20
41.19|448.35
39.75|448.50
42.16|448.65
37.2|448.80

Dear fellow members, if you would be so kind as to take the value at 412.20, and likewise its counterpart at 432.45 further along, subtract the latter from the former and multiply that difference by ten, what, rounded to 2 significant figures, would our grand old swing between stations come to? -11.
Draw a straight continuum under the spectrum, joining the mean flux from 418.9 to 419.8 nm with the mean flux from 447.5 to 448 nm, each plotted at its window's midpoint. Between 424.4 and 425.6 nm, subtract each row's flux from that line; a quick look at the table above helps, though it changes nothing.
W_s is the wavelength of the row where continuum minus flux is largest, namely 425.40 nm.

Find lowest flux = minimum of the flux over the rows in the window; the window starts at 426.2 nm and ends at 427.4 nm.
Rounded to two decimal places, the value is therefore 31.87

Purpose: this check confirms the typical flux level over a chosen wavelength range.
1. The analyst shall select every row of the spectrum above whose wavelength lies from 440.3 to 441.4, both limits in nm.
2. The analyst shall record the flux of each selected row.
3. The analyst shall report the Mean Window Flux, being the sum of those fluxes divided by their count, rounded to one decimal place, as 37.1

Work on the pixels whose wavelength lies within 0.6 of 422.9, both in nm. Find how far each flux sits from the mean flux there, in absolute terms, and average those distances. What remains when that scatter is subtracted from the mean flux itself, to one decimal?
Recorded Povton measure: 34.4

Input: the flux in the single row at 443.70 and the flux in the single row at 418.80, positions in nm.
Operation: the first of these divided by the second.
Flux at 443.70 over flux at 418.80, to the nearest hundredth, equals 1.01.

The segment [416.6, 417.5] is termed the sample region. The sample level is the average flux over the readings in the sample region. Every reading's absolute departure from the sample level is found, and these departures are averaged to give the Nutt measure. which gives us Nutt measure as 1.3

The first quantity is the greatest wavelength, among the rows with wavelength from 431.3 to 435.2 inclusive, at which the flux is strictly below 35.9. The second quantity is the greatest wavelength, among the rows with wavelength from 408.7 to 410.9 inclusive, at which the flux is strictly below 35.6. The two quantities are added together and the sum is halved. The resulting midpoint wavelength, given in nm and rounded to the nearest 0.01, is 423.00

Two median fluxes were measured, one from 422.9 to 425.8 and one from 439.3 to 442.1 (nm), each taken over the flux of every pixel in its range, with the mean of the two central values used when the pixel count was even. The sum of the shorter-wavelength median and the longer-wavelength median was 72.8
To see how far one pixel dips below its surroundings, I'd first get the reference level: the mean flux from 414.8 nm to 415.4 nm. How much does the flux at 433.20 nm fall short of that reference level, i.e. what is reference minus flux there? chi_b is 4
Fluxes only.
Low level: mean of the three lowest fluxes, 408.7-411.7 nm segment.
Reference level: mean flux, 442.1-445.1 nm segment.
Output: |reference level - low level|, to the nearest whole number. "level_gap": 13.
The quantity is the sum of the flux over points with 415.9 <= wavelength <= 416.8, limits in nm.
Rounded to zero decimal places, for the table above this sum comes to 219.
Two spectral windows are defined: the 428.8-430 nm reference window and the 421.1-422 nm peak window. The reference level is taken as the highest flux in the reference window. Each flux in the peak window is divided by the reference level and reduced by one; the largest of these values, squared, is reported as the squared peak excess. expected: 0.0006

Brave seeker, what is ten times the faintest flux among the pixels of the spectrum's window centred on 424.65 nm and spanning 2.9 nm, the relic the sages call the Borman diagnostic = 323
